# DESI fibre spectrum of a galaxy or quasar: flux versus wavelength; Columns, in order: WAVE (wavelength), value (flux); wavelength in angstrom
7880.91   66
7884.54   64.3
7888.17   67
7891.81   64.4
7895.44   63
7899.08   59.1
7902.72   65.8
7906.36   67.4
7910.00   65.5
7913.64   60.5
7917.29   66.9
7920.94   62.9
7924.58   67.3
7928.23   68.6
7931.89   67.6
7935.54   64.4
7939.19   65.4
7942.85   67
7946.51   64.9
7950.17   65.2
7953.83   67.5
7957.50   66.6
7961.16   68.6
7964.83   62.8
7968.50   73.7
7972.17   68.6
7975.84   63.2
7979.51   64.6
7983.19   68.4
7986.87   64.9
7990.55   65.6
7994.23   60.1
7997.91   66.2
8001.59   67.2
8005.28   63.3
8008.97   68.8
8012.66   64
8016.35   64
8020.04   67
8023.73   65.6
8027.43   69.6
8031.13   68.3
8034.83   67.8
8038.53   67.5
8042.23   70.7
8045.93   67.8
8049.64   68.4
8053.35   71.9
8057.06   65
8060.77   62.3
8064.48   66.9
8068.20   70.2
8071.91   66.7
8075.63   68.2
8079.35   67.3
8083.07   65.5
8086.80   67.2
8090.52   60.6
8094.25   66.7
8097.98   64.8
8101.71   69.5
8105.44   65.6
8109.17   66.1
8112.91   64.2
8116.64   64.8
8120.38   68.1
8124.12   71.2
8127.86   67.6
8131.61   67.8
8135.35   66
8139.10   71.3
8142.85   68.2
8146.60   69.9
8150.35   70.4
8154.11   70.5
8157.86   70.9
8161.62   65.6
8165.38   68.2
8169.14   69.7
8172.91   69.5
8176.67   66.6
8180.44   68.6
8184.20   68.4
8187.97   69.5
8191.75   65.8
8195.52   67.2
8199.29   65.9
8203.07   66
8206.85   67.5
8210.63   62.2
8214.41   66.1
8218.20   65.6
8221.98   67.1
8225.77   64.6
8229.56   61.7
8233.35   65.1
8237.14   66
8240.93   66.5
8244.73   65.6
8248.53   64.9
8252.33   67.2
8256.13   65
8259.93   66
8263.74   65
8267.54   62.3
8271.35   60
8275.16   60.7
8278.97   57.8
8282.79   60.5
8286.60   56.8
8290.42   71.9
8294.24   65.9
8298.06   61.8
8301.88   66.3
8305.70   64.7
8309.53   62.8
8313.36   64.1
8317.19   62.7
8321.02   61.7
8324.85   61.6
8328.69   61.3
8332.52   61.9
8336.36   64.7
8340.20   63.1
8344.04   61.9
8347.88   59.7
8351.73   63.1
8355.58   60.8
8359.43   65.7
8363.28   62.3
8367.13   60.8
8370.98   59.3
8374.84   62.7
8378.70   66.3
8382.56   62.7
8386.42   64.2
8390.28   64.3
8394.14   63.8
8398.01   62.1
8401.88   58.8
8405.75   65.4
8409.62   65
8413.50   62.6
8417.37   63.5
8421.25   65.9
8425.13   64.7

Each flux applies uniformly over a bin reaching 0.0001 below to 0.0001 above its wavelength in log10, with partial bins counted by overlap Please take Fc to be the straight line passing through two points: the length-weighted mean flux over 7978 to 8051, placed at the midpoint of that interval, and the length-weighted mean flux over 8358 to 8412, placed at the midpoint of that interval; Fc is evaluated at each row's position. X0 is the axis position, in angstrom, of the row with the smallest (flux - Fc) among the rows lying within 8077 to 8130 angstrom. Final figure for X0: 8090.52 angstrom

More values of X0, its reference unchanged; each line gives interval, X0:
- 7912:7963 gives 7913.64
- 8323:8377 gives 8370.98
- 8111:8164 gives 8112.91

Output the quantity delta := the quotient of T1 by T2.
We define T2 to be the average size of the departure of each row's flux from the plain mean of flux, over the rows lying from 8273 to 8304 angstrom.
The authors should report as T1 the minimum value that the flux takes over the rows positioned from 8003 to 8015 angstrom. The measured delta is 16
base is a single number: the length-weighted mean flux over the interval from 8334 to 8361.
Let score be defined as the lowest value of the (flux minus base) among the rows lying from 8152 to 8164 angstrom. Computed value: 3.0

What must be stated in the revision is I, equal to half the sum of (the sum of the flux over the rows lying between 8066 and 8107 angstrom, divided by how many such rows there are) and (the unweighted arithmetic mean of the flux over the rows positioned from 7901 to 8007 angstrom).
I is 66.2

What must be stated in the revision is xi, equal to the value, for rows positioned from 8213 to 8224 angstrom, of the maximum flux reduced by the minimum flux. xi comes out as 1.5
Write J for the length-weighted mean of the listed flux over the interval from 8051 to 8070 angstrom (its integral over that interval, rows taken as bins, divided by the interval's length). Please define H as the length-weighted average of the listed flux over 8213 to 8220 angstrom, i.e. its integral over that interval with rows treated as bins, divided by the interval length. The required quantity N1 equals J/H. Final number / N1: 1.02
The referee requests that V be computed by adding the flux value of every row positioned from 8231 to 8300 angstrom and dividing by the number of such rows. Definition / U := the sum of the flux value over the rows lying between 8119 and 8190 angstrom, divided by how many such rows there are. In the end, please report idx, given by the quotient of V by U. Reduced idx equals 0.93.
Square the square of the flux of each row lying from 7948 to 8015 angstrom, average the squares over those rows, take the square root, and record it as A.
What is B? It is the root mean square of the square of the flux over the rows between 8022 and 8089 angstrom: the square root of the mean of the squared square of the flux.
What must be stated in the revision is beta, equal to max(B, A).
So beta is 4585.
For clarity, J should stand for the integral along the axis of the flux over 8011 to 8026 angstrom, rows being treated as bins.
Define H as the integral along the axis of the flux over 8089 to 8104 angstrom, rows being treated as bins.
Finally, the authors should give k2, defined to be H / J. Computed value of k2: 1.00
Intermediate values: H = 983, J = 980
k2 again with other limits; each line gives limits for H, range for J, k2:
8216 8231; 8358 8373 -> 1.05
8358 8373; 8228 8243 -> 0.95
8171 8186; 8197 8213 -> 0.98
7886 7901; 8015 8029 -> 1.02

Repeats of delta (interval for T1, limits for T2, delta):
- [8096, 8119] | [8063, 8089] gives 63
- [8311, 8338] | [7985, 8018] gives 34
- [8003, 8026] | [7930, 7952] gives 61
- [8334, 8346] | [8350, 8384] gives 38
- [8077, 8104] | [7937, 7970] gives 29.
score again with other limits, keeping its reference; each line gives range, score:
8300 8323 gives -0.9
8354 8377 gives -3.3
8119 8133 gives 5.0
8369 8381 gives -3.3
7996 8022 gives 0.7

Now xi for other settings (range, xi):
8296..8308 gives 4.5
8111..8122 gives 3.9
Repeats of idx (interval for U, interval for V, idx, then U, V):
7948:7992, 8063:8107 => 1.00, 67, 66.6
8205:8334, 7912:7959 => 1.03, 64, 65.8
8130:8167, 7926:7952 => 0.96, 69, 66.2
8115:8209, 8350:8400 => 0.92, 68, 62.9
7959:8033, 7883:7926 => 0.97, 66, 64.5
